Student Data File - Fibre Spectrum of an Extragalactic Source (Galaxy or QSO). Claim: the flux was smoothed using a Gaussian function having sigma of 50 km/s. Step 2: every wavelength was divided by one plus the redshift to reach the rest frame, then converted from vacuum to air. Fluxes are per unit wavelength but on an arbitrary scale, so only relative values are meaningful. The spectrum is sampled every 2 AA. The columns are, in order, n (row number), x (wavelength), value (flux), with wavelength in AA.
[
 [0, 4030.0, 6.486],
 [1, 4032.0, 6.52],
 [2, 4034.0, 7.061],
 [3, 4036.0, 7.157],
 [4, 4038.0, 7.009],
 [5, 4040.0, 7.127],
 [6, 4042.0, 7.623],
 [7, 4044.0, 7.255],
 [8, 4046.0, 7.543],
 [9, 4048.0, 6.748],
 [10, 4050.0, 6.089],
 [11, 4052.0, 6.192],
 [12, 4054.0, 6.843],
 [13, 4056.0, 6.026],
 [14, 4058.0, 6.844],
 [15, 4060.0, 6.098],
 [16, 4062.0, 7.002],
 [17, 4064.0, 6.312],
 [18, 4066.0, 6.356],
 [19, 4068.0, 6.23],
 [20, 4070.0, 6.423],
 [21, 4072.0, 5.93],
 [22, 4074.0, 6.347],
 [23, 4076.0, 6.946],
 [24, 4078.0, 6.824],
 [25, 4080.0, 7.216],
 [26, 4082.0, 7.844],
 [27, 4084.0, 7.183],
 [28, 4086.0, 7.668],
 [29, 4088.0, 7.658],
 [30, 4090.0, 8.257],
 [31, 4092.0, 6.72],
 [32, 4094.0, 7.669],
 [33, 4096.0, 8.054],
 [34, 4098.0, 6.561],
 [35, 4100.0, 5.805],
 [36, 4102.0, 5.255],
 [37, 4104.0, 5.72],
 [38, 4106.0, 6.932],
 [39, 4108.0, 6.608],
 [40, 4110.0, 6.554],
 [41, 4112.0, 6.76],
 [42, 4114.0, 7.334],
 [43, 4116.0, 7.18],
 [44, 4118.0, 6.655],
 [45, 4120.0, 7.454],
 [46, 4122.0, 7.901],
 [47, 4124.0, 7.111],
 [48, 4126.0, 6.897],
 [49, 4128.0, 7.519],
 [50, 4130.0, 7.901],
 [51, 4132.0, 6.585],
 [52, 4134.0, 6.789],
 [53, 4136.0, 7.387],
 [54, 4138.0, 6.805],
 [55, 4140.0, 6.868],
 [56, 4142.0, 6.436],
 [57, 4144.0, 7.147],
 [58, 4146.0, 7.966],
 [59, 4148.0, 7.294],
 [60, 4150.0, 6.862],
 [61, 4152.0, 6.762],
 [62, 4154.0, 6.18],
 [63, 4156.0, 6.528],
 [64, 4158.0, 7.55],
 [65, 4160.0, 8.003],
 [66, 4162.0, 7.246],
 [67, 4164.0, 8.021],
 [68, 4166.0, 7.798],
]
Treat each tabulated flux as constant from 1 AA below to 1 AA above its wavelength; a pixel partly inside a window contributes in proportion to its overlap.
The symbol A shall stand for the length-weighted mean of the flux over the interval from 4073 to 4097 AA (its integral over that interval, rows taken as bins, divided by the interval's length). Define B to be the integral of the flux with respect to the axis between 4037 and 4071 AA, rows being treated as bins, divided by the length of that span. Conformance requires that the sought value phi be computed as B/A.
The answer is 0.908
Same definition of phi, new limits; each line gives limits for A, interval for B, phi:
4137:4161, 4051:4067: 0.918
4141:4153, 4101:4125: 0.959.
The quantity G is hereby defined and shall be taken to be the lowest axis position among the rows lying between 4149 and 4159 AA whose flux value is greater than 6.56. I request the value 4150.0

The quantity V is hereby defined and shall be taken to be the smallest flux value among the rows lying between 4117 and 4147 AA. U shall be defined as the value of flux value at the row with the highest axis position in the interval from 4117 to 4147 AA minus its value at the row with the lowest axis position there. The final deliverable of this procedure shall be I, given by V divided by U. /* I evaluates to 5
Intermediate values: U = 1.31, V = 6.436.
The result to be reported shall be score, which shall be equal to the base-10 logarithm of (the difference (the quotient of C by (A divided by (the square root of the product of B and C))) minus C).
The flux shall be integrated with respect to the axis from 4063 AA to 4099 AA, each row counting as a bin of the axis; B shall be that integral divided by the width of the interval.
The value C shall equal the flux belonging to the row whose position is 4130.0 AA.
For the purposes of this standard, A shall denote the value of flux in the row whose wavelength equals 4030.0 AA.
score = 0.07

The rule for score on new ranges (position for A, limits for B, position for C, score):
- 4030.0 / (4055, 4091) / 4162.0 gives -0.21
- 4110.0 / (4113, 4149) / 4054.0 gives -0.32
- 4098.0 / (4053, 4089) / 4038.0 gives -0.46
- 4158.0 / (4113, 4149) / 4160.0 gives -1.50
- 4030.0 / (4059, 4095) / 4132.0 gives -0.57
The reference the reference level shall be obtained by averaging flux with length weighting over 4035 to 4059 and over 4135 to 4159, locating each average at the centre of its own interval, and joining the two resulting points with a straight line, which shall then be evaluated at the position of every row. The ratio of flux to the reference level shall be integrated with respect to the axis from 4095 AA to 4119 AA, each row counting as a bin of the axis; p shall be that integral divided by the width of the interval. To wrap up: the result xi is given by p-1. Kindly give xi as -0.046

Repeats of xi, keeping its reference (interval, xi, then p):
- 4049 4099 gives -0.007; 0.99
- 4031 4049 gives 0.037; 1.04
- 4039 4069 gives -0.028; 0.97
